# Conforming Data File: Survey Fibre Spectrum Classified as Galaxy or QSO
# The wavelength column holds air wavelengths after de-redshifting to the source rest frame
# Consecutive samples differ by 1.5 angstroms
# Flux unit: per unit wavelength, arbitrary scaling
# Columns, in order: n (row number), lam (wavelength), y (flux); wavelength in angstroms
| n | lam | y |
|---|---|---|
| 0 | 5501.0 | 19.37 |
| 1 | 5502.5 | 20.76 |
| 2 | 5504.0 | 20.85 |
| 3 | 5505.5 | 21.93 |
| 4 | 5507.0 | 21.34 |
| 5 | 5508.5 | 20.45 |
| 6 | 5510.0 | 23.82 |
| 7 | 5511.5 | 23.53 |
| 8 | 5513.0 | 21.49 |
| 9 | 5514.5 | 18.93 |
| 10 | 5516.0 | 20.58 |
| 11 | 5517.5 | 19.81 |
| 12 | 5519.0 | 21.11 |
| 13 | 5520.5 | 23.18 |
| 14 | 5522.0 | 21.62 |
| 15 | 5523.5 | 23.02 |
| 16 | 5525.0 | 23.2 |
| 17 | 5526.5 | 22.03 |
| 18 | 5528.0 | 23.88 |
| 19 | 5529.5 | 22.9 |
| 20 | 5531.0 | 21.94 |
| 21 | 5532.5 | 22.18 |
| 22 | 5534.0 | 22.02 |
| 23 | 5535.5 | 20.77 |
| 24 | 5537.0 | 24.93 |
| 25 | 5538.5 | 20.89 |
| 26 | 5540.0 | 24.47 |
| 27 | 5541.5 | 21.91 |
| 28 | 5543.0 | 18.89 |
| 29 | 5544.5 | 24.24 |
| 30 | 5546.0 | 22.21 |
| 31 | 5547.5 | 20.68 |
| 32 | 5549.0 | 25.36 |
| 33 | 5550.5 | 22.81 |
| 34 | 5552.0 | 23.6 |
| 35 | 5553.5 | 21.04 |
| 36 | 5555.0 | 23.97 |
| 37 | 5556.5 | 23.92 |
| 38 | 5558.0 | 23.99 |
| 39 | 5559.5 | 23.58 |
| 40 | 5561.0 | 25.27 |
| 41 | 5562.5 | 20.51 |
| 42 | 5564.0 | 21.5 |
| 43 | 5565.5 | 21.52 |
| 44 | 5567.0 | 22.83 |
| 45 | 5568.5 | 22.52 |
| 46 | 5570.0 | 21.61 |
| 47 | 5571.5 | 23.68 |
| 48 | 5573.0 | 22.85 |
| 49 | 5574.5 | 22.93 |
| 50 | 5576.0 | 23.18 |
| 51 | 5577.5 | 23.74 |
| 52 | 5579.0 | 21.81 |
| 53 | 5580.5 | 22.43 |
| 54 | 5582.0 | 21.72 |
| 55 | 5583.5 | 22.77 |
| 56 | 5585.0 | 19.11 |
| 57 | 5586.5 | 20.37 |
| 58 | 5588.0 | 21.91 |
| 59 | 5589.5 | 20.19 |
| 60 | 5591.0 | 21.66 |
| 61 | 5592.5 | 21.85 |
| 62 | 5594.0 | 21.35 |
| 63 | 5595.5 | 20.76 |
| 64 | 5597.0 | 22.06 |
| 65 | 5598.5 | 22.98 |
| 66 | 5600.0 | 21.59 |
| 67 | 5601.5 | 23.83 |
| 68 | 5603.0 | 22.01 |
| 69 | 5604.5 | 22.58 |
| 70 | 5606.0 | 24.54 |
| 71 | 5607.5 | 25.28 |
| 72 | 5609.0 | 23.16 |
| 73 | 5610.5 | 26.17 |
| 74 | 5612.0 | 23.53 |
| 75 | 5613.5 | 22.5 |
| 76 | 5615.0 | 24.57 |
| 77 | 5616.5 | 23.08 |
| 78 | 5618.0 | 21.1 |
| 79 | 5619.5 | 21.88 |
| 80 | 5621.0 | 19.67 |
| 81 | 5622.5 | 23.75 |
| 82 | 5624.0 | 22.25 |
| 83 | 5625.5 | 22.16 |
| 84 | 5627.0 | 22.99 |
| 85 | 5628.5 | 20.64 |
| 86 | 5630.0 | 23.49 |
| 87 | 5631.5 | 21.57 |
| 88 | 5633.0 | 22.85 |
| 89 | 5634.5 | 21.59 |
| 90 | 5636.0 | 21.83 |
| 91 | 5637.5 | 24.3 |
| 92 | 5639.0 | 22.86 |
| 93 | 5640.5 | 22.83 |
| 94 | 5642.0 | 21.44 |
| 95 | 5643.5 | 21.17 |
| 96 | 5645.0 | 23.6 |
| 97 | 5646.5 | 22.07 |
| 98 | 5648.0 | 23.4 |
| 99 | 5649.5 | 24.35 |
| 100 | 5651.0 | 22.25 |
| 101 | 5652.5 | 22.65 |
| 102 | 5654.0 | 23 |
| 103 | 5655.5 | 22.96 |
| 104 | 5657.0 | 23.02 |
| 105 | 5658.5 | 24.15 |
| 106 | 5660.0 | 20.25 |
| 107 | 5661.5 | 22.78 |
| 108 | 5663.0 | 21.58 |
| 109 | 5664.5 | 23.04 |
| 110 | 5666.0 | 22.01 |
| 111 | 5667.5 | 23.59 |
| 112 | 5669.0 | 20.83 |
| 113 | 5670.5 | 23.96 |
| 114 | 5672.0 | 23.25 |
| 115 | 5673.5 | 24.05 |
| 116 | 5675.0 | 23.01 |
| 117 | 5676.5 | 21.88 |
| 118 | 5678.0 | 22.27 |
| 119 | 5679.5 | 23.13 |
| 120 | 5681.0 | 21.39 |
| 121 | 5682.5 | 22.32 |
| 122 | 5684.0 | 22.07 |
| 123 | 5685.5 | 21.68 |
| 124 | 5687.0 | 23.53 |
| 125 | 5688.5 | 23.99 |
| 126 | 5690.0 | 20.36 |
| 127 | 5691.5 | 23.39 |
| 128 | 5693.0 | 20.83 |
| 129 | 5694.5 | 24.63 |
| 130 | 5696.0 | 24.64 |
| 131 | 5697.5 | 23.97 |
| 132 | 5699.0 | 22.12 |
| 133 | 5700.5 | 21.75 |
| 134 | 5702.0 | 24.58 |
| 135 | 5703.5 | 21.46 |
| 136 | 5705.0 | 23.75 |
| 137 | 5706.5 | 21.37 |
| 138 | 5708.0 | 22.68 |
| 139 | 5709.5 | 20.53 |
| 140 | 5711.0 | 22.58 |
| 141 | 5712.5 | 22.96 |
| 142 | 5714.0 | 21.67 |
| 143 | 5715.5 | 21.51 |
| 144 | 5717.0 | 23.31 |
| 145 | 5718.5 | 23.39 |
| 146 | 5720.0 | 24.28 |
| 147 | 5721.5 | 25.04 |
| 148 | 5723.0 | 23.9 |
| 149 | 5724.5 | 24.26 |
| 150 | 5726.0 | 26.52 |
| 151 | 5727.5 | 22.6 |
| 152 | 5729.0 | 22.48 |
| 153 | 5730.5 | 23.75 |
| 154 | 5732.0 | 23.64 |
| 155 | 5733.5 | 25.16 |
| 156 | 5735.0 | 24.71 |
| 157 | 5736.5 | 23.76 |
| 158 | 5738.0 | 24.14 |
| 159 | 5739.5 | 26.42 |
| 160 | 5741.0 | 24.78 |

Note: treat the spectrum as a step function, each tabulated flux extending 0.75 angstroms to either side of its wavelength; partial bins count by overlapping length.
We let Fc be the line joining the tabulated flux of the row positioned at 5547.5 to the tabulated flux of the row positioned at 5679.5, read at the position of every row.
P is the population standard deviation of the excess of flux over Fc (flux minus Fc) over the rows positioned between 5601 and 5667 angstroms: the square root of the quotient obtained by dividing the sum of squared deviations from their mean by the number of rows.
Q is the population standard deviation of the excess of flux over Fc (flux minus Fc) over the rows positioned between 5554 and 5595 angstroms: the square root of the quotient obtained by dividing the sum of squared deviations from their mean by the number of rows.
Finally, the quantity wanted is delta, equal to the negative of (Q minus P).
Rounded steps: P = 1.40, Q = 1.5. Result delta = -0.1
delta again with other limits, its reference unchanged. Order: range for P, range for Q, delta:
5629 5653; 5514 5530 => -0.5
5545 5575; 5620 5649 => 0.3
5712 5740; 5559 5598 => -0.1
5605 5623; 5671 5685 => 1.0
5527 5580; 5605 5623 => -0.3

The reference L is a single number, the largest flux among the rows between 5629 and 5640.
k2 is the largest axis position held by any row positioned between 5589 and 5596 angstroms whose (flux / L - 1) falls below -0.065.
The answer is 5595.5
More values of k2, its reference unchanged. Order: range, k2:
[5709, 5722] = 5715.5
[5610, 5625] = 5624.0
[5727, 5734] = 5729.0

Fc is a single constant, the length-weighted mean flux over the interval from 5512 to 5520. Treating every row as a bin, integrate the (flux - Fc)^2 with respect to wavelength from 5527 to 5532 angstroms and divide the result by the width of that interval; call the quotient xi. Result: 5.7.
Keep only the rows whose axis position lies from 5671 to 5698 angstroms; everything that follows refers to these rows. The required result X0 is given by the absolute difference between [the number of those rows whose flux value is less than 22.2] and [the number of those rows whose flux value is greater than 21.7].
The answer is 8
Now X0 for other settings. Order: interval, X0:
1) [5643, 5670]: 8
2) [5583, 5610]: 0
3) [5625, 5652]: 5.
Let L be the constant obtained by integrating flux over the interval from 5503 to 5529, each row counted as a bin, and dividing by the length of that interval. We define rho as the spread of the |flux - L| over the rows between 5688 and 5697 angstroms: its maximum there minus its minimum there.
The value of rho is 1.8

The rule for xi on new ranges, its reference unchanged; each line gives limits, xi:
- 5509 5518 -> 3.9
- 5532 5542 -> 6.0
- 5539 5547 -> 6.8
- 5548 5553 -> 11.2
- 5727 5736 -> 11.1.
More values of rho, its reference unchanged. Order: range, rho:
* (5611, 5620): 2.7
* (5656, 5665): 2.1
